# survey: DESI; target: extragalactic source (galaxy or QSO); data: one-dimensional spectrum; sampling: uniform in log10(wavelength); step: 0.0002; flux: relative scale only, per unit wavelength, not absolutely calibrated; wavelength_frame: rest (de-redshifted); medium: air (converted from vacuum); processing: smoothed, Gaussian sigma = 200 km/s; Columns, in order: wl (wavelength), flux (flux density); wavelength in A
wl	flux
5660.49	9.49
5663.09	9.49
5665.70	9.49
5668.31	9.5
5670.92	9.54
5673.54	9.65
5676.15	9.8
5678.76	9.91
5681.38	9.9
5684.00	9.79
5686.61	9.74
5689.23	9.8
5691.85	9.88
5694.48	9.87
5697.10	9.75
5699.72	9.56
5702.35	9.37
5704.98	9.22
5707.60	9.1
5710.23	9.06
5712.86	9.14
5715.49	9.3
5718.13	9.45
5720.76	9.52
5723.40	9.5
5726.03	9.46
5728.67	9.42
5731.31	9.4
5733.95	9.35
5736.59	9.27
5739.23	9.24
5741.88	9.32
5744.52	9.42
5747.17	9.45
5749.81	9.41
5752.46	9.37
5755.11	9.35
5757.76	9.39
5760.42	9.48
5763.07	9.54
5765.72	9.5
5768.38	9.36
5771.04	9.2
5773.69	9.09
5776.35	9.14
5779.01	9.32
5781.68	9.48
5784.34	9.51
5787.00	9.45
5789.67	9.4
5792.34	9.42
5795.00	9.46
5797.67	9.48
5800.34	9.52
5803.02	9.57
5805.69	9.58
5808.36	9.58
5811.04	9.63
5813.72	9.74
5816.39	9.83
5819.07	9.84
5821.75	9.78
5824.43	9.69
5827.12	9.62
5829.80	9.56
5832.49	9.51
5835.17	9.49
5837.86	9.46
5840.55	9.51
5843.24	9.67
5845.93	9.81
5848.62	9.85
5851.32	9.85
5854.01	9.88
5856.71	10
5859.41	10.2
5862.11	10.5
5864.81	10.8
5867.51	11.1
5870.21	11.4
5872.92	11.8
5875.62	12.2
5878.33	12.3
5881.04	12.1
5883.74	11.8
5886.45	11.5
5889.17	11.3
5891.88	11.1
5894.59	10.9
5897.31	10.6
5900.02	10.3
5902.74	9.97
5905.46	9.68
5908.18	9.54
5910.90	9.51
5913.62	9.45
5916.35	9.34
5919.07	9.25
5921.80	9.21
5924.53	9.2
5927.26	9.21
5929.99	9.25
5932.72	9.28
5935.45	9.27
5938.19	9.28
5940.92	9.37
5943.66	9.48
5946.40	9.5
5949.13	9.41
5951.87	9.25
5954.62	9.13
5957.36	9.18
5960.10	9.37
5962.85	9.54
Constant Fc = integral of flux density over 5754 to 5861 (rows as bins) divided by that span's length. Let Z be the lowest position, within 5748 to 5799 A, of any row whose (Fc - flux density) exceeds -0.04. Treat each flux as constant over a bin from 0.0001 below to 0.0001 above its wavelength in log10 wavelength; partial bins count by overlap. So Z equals 5749.81 A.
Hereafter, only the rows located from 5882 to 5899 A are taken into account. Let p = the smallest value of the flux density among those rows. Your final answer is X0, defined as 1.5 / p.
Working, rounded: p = 10.6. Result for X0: 0.142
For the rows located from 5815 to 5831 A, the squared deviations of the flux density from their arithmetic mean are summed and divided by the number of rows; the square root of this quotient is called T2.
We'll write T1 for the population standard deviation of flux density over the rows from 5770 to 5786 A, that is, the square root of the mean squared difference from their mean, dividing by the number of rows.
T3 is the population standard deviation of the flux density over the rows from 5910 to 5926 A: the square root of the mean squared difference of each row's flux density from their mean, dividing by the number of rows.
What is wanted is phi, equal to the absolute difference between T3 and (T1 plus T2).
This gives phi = 0.15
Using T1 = 0.16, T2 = 0.11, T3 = 0.12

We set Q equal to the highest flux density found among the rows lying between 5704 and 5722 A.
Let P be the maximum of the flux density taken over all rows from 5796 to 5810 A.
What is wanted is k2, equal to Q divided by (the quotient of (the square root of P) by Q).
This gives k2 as 29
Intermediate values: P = 9.58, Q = 9.52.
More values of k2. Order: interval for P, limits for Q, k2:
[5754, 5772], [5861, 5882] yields 49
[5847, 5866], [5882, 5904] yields 42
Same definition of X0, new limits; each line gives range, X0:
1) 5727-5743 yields 0.162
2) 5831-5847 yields 0.159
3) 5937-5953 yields 0.162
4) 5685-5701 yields 0.157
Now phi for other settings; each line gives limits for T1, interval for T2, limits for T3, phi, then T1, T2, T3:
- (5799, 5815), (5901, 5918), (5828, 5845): 0.20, 0.07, 0.20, 0.07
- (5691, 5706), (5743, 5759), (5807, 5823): 0.18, 0.25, 0.03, 0.10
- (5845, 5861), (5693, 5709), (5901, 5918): 0.21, 0.13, 0.28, 0.20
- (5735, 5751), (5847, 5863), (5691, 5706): 0.07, 0.08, 0.24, 0.25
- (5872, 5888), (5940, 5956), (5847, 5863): 0.17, 0.28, 0.13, 0.24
